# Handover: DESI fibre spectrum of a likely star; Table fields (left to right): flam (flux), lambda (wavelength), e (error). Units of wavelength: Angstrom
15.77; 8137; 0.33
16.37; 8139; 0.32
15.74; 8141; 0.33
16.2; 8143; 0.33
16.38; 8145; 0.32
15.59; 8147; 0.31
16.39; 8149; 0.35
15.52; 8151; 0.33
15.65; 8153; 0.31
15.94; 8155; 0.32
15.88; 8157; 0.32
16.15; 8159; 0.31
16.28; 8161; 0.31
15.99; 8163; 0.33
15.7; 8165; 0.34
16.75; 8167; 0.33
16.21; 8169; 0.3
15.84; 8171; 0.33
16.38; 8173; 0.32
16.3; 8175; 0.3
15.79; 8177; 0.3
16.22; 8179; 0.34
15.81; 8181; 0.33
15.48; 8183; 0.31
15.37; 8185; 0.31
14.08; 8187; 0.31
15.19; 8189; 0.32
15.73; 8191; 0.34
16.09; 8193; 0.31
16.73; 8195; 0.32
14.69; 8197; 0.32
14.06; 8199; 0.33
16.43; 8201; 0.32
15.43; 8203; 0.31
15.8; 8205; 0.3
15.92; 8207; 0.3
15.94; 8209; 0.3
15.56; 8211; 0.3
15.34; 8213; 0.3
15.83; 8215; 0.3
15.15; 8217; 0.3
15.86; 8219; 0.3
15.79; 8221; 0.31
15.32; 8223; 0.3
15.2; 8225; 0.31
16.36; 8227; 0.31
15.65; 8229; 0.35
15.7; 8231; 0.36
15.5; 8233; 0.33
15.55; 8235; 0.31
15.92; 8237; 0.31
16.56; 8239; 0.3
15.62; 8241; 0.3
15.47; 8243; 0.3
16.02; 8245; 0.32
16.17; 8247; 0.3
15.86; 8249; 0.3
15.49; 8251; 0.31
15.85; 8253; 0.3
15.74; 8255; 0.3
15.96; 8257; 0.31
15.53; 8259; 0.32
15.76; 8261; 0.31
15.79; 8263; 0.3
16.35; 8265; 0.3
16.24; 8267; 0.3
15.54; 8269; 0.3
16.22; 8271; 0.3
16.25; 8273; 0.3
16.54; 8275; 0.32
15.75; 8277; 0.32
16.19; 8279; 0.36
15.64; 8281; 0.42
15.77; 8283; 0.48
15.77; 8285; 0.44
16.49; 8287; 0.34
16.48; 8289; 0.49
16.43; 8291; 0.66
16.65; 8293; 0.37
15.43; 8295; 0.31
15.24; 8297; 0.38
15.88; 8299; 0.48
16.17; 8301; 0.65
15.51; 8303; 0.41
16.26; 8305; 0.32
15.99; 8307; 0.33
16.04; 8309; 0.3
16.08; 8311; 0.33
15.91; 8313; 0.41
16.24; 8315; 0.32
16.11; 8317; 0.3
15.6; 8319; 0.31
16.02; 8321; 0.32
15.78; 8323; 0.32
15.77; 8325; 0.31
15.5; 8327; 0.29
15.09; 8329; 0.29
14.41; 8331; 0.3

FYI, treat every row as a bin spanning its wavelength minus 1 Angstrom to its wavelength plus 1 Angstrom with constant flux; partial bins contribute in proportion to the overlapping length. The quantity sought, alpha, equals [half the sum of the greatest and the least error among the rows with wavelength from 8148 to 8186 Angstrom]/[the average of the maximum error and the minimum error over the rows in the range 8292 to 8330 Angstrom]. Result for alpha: 0.7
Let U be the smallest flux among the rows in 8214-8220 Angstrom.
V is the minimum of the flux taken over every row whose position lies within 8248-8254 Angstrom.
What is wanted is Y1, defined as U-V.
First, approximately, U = 15.15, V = 15.49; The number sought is -0.3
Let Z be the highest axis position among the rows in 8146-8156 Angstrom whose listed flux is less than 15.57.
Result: 8151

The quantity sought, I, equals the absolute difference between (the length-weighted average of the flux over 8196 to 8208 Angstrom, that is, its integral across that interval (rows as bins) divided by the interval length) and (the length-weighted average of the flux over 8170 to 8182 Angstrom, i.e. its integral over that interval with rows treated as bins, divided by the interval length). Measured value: 0.668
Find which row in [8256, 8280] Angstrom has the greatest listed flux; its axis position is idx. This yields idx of 8275 Angstrom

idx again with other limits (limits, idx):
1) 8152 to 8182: 8167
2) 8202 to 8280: 8239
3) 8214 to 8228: 8227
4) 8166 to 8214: 8167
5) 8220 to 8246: 8239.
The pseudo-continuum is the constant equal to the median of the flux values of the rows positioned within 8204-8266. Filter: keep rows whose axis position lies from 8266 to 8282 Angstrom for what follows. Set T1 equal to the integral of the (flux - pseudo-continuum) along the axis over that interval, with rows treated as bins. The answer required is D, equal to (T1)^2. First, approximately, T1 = 4.1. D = 17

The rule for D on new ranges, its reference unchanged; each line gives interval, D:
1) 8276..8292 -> 19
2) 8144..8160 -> 6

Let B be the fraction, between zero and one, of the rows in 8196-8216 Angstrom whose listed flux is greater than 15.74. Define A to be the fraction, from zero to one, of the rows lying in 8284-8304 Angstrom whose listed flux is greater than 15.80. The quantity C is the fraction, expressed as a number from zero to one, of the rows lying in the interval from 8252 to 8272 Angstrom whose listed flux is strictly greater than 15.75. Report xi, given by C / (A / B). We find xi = 0.58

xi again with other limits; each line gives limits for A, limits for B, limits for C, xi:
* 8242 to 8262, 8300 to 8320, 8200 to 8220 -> 0.96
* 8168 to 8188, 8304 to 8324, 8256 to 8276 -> 1.20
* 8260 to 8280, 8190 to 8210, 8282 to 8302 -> 0.80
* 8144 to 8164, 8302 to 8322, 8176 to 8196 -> 0.57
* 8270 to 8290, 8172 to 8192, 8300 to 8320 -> 0.67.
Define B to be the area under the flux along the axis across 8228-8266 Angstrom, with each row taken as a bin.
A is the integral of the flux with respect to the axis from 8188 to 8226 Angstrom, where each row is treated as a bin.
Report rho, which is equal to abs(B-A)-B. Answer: -592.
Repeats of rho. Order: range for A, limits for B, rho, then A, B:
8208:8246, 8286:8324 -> -597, 597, 609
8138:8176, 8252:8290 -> -605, 611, 608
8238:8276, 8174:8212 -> -581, 606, 593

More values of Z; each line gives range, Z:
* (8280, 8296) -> 8295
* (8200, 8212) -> 8211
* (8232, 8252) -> 8251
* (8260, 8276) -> 8269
